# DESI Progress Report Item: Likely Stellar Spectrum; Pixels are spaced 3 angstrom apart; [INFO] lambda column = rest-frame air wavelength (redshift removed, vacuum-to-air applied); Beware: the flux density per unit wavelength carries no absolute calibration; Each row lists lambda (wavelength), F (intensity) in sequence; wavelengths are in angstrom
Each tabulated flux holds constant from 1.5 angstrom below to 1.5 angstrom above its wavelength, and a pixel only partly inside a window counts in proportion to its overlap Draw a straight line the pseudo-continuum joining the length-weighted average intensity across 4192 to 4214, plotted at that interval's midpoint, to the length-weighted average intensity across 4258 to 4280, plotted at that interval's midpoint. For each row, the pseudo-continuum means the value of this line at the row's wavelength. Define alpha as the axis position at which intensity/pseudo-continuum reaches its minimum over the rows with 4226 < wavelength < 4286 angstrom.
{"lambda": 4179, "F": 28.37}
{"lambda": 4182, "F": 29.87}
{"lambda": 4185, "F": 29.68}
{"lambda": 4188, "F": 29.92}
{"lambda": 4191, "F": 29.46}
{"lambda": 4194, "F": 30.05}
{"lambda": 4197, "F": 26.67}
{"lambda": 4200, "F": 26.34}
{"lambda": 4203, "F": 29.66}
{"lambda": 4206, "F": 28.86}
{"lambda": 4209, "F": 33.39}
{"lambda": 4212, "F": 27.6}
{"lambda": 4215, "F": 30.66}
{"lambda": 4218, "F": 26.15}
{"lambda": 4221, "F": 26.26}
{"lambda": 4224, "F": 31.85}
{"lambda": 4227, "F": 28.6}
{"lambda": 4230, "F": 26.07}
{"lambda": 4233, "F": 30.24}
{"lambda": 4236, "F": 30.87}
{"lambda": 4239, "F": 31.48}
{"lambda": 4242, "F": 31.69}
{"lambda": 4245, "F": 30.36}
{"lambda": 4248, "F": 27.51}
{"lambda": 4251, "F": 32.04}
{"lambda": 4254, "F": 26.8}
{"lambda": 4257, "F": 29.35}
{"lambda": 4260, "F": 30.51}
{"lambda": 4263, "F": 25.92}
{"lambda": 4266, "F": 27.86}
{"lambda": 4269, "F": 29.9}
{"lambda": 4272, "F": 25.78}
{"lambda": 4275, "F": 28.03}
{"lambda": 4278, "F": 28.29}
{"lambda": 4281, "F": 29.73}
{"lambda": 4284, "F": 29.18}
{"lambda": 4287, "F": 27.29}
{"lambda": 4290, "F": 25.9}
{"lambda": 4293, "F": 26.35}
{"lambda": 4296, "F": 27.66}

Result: 4230 angstrom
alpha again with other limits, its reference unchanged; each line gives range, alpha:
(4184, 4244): 4200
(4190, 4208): 4200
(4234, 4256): 4254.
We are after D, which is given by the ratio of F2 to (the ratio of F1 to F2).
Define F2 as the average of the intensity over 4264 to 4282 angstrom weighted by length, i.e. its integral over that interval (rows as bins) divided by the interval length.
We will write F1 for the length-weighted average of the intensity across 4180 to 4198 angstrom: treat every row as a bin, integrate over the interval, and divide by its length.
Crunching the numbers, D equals 27.0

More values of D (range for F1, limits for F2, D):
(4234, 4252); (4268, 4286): 26.4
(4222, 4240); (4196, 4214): 28.0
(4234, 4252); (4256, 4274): 26.0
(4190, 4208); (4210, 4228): 28.7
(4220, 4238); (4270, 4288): 27.2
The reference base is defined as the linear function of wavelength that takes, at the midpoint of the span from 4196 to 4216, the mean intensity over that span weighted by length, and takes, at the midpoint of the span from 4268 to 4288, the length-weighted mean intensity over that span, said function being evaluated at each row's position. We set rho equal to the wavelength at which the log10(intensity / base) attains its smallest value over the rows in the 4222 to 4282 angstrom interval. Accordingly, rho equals 4230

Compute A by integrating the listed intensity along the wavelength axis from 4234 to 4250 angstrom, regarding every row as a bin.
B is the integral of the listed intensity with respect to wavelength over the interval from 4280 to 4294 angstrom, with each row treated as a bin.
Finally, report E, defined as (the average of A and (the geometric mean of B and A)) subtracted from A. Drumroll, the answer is 26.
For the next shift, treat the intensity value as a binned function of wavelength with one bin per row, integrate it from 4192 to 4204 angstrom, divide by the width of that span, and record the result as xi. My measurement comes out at 28.2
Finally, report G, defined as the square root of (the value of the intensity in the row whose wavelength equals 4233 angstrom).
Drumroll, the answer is 5.50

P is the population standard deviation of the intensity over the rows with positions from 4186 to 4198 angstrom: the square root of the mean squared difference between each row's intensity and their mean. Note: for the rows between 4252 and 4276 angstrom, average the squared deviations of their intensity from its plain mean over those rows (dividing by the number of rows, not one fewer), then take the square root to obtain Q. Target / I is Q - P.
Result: 0.3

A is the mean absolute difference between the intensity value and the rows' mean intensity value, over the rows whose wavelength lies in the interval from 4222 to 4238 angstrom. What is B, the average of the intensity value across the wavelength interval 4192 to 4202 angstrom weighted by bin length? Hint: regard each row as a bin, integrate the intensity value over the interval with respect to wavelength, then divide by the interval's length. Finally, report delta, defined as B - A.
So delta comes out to 26.12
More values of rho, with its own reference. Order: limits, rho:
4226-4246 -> 4230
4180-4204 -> 4200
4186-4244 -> 4218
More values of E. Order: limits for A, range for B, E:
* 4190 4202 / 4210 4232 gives -61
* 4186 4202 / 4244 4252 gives 63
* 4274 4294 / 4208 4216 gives 95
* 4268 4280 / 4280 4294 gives -12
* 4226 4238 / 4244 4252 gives 30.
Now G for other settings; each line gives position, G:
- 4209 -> 5.78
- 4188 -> 5.47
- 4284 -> 5.40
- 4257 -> 5.42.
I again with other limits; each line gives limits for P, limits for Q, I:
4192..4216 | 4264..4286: -0.9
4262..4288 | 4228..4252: 0.6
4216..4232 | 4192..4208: -0.7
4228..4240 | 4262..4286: -0.7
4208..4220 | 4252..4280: -1.2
